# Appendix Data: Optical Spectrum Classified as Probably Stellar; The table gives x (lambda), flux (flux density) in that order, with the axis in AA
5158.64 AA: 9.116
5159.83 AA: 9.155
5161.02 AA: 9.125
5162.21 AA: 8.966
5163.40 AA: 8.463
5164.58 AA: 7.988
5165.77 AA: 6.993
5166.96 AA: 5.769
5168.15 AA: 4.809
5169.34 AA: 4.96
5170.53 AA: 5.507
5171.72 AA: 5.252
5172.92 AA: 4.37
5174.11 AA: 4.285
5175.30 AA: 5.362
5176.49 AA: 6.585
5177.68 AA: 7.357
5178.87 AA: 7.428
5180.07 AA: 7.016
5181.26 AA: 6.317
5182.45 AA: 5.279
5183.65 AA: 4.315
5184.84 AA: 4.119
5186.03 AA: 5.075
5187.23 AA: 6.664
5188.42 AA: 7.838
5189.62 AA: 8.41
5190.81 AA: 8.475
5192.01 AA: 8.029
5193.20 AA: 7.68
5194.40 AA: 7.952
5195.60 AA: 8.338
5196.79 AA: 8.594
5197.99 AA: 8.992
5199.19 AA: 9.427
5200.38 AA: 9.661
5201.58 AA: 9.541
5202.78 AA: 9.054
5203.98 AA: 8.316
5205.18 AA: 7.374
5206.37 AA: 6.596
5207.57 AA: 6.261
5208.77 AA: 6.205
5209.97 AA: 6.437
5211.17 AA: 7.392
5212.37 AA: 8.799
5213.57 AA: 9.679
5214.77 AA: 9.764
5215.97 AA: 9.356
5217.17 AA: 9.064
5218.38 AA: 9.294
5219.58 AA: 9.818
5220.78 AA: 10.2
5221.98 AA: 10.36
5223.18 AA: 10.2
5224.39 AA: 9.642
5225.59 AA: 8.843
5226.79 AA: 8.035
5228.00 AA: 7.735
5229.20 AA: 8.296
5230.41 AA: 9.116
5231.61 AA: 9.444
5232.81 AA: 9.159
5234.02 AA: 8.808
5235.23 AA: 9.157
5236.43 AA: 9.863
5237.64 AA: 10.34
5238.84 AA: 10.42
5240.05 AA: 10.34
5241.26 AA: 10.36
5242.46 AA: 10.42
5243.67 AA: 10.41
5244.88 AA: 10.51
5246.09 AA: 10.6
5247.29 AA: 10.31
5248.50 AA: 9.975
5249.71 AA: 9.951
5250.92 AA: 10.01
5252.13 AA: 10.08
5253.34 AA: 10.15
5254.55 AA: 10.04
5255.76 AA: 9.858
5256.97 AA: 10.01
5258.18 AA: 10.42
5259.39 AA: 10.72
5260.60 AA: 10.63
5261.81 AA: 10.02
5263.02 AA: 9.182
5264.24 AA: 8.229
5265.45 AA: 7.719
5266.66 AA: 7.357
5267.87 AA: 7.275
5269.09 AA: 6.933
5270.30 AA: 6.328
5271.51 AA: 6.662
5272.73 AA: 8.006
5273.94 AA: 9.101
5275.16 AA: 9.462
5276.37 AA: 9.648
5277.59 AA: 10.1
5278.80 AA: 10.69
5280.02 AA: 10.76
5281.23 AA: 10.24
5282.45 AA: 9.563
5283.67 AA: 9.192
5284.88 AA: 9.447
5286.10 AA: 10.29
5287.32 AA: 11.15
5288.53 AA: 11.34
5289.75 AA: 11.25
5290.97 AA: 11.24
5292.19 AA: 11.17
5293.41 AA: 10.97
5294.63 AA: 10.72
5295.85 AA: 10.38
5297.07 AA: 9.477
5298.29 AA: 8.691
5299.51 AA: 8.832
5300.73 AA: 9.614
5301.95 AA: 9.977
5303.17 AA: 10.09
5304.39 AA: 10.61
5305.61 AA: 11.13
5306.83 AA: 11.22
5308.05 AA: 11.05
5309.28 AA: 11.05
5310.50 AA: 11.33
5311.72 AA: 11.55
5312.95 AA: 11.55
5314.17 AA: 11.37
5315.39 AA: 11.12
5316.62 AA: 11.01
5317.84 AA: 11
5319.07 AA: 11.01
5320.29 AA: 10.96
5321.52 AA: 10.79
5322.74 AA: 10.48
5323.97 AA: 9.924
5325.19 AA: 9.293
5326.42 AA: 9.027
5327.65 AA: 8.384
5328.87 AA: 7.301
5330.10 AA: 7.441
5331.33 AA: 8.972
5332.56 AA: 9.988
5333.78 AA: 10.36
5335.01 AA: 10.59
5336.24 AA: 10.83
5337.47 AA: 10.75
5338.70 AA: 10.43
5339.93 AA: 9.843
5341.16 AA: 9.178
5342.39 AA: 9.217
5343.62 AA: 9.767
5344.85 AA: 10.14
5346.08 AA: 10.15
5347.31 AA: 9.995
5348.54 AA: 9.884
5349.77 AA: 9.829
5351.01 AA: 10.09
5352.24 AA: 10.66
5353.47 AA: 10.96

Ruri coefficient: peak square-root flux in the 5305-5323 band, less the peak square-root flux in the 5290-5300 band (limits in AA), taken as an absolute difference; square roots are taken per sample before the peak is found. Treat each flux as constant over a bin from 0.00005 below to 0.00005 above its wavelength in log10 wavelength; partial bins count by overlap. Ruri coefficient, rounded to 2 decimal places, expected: 0.05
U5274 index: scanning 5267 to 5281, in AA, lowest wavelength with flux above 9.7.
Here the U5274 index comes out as 5277.59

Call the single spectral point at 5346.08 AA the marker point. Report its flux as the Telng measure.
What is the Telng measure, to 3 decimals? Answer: 10.150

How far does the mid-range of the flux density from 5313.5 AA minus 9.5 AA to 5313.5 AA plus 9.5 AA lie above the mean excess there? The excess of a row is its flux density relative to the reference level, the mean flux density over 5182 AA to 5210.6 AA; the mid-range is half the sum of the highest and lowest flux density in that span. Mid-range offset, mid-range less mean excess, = 7.38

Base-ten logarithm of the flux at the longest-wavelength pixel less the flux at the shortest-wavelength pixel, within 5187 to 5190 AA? 0.24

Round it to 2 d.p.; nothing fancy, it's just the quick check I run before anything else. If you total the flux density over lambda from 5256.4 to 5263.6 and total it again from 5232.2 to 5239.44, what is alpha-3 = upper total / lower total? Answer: 1.06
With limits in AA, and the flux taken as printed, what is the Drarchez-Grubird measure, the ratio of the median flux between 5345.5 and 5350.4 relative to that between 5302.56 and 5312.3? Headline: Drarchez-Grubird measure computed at 0.90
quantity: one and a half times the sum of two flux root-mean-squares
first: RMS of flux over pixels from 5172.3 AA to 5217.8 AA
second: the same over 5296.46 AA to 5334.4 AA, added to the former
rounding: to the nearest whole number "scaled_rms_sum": 27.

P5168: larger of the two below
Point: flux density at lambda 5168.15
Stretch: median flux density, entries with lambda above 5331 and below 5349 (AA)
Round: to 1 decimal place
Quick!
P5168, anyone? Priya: 10.0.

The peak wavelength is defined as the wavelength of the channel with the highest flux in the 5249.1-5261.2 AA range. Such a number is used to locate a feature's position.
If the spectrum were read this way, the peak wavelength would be 5259.39 AA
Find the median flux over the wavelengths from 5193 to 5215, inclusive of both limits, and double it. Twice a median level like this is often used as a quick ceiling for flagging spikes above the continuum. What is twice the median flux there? 17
